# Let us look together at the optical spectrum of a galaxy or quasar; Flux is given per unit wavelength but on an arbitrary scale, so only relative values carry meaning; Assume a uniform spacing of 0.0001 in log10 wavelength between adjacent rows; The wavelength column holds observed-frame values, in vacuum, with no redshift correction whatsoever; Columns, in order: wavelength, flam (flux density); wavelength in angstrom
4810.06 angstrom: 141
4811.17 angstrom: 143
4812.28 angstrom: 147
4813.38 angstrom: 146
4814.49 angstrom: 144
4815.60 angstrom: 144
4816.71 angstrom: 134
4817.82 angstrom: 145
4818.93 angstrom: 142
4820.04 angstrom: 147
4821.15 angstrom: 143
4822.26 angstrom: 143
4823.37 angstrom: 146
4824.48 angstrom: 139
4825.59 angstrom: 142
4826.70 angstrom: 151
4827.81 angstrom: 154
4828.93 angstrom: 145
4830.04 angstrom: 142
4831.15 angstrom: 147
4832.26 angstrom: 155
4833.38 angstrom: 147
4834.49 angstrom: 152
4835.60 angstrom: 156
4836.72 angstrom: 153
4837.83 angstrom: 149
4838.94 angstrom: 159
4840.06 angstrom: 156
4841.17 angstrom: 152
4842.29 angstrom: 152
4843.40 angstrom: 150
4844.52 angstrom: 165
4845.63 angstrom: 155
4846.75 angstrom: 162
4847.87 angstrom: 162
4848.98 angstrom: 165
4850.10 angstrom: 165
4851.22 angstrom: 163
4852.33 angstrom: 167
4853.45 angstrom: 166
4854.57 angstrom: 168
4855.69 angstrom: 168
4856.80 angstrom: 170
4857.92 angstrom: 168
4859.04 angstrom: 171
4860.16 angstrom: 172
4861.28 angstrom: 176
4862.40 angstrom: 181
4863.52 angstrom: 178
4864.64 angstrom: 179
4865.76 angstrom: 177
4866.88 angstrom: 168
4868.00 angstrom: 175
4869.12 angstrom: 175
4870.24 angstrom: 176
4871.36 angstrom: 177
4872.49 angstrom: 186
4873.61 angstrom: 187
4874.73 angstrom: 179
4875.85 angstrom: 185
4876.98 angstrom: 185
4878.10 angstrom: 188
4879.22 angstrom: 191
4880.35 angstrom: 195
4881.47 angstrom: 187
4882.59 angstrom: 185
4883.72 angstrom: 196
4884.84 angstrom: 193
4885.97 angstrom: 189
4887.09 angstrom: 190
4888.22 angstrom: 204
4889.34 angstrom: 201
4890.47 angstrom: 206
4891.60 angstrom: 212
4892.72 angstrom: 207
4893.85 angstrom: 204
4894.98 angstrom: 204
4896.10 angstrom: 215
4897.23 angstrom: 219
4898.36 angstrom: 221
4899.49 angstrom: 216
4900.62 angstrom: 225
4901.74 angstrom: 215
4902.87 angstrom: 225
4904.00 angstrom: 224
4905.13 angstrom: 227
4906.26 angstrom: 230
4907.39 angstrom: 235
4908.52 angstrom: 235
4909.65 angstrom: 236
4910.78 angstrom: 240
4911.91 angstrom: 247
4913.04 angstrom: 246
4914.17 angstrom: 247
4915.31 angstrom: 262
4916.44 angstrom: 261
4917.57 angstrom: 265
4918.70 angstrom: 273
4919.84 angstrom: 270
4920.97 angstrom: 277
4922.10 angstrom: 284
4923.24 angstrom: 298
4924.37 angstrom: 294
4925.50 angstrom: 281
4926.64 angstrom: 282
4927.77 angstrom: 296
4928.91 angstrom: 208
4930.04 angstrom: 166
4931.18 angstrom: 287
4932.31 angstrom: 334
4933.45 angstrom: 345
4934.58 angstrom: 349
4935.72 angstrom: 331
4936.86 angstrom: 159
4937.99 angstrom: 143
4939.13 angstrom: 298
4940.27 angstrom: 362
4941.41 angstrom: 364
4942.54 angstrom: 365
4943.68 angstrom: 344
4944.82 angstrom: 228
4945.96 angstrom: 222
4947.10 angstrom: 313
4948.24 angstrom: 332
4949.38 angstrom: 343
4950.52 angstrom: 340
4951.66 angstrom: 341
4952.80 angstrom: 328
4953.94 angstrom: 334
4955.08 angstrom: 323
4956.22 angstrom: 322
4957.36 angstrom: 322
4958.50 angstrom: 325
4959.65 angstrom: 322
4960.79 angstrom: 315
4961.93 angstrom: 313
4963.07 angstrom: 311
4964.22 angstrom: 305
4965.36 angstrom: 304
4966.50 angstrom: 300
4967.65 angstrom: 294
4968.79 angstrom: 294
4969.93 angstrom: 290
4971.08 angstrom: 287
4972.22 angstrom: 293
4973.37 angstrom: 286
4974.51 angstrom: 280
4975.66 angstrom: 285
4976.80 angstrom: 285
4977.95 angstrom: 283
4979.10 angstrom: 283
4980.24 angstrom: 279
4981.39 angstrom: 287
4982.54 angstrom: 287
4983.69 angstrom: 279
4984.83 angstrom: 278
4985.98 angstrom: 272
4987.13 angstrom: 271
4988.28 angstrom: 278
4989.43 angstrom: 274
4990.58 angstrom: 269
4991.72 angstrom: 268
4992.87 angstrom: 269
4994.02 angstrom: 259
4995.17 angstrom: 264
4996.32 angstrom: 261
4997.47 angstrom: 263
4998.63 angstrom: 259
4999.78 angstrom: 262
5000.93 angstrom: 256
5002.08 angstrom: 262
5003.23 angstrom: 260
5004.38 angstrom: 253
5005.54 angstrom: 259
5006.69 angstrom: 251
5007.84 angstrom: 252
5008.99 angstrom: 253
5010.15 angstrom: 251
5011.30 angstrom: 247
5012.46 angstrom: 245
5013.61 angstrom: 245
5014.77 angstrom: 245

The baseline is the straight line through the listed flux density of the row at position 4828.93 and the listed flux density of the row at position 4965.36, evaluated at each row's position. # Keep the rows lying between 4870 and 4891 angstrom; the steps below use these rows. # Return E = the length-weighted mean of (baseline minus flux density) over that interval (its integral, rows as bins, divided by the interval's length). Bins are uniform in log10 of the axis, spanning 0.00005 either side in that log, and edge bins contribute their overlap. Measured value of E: 15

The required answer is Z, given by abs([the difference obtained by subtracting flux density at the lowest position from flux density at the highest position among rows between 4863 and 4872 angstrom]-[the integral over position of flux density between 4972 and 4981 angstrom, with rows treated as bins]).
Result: 2556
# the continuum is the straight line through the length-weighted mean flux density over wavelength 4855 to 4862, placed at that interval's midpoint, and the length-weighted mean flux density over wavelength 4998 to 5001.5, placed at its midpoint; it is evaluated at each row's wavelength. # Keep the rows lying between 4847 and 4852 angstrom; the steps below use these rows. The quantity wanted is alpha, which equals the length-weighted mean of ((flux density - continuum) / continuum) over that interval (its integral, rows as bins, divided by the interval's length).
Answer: -0.01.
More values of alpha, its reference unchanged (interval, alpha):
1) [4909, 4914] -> 0.19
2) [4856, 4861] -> 0.00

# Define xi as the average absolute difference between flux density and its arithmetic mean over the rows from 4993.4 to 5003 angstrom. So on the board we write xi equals 2.1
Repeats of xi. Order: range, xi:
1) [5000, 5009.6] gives 3.5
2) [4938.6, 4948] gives 47.0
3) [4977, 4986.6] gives 4.0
